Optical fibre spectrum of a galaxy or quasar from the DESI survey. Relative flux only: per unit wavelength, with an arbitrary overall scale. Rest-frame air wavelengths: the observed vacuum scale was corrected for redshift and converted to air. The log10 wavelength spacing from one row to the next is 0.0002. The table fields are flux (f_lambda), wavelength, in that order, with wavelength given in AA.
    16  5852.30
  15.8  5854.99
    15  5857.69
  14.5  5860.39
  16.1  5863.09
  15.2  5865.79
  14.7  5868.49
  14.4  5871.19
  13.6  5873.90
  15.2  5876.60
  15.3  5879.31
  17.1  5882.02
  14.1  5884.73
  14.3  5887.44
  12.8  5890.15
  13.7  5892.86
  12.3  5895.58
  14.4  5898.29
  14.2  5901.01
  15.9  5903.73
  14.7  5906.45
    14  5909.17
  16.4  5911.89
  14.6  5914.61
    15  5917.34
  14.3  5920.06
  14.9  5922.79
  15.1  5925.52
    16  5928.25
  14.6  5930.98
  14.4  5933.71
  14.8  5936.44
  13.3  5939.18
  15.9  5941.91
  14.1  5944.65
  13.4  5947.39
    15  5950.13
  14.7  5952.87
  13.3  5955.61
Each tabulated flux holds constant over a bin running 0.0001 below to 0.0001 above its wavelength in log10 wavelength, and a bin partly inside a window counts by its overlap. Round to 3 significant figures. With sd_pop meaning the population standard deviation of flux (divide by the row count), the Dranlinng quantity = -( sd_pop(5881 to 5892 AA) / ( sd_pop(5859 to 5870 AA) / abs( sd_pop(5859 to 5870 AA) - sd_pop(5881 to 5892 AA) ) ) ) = -2.41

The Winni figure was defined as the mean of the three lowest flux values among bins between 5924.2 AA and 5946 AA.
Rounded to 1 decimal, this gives 13.9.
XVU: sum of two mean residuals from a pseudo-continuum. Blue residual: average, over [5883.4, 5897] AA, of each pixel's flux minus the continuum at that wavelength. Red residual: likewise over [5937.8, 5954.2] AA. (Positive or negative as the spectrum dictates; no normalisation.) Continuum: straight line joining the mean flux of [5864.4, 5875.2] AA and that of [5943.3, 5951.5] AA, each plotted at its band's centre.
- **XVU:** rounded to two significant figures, -0.73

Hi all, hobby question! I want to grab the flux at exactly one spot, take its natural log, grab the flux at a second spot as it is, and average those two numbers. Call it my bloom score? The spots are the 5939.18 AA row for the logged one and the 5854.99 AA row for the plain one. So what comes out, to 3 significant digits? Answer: 9.19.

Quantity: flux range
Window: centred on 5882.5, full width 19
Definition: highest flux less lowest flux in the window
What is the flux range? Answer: 4.3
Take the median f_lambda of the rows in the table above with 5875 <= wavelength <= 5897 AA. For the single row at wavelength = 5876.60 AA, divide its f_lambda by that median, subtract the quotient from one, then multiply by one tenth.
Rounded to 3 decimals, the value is -0.007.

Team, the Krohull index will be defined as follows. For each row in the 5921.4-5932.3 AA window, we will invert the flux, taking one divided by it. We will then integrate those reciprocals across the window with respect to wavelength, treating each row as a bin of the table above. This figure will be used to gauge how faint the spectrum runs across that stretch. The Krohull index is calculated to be 0.72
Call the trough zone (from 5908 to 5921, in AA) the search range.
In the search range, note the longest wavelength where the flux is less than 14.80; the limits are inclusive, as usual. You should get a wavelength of 5920.06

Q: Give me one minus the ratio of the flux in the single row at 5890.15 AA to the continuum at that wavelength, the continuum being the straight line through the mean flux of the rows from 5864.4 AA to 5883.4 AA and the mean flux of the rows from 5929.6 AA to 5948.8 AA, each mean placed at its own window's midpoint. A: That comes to 0.14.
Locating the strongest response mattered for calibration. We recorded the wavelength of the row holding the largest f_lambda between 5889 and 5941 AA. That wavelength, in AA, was 5911.89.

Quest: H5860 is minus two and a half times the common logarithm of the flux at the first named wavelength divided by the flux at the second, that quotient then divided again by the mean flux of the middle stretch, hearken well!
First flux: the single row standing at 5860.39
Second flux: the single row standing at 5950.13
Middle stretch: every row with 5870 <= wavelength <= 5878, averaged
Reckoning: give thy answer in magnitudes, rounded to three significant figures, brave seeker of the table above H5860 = 2.93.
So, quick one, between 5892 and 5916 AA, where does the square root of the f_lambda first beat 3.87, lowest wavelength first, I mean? 5903.73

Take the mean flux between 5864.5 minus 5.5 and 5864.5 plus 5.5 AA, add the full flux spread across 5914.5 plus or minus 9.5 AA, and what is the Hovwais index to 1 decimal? 17.5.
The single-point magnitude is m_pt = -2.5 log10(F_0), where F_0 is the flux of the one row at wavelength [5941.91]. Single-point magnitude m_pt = -3.00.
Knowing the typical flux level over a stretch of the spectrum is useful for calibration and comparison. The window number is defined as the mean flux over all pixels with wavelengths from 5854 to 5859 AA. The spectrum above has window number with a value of 15.4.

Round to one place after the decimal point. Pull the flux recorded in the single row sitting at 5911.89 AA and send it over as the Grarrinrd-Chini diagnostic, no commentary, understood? 16.4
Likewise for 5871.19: 14.4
